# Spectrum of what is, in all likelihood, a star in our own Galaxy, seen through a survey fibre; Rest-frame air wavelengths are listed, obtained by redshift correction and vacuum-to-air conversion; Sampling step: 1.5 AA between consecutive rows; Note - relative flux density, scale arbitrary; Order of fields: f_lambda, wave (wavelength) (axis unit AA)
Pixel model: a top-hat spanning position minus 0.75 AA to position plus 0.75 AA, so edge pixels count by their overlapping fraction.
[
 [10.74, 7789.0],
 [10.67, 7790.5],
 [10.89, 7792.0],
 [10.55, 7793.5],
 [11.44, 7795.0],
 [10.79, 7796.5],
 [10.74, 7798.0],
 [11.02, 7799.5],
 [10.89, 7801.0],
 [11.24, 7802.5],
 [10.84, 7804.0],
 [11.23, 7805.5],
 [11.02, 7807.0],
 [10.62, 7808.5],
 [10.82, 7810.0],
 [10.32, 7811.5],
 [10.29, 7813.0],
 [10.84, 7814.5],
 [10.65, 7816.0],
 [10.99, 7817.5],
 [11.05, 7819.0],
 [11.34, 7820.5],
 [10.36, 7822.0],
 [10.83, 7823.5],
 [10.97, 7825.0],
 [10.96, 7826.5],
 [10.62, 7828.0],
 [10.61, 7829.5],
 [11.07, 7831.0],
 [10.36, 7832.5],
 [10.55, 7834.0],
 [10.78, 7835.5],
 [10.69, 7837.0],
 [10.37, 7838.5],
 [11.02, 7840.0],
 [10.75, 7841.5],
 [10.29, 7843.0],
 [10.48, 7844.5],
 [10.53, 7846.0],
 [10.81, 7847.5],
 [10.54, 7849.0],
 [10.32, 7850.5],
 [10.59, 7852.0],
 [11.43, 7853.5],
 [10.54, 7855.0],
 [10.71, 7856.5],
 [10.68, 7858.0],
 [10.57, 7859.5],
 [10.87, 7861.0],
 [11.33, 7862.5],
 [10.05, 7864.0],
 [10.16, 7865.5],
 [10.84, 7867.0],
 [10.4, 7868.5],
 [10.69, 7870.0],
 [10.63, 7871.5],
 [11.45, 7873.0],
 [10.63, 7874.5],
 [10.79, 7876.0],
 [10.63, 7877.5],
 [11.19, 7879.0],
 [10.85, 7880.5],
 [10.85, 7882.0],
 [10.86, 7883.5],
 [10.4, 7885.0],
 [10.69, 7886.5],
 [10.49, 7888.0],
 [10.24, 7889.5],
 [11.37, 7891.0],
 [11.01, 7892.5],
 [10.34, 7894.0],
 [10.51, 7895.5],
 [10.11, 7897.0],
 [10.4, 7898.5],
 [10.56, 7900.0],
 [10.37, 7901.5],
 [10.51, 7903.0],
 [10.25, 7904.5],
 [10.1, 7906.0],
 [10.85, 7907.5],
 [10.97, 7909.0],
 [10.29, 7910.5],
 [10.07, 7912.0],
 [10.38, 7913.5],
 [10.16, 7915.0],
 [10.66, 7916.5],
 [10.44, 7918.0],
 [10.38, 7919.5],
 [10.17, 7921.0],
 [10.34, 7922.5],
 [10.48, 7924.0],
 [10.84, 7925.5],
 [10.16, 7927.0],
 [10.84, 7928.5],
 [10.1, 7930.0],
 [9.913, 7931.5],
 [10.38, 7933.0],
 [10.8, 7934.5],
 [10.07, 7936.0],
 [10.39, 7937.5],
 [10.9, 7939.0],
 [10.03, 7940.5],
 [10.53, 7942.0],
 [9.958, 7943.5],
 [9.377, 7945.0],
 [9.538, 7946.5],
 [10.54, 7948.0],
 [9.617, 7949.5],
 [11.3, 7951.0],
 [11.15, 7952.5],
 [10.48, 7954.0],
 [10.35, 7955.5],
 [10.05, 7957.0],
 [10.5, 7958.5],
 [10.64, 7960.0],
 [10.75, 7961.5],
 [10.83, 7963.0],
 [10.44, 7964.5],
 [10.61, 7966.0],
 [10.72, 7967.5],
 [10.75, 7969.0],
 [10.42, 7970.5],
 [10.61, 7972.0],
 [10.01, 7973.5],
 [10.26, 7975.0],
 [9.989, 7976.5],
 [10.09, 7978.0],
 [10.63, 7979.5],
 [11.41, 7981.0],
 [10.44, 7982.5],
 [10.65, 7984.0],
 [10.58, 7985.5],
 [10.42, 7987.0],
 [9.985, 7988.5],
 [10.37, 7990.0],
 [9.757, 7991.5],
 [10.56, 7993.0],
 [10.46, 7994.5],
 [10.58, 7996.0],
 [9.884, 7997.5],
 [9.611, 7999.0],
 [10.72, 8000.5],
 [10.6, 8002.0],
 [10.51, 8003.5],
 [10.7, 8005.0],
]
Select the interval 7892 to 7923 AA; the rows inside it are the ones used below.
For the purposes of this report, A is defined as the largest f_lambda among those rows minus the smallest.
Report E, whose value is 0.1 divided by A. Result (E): 0.106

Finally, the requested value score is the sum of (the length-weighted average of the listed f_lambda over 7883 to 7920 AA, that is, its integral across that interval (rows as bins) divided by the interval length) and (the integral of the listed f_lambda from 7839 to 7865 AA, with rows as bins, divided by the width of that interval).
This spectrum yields 21.2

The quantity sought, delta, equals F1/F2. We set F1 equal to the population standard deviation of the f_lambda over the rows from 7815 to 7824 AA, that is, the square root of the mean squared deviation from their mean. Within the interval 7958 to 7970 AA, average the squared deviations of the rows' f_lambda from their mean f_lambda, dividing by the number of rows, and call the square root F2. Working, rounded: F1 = 0.31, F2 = 0.13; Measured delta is 2.48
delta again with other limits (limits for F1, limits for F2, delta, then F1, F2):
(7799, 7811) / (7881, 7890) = 0.86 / 0.20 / 0.23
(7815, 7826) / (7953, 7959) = 1.61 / 0.29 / 0.18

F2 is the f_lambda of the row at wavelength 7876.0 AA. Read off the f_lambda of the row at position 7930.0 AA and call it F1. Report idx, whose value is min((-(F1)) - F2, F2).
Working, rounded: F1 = 10.1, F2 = 10.79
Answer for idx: -20.9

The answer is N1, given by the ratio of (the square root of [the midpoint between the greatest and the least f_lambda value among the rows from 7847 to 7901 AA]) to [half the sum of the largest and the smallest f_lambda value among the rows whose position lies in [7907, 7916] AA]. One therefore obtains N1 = 0.312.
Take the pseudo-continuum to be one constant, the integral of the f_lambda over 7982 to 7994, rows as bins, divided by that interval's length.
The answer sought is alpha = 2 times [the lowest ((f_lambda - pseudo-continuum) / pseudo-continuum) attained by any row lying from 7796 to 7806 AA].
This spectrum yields 0.076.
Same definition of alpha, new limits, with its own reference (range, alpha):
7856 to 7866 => -0.057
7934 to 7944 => -0.075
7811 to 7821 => -0.011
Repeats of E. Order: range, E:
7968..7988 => 0.070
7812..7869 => 0.072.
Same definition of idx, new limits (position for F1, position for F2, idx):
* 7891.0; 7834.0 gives -21.9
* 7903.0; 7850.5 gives -20.8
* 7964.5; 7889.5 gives -20.7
